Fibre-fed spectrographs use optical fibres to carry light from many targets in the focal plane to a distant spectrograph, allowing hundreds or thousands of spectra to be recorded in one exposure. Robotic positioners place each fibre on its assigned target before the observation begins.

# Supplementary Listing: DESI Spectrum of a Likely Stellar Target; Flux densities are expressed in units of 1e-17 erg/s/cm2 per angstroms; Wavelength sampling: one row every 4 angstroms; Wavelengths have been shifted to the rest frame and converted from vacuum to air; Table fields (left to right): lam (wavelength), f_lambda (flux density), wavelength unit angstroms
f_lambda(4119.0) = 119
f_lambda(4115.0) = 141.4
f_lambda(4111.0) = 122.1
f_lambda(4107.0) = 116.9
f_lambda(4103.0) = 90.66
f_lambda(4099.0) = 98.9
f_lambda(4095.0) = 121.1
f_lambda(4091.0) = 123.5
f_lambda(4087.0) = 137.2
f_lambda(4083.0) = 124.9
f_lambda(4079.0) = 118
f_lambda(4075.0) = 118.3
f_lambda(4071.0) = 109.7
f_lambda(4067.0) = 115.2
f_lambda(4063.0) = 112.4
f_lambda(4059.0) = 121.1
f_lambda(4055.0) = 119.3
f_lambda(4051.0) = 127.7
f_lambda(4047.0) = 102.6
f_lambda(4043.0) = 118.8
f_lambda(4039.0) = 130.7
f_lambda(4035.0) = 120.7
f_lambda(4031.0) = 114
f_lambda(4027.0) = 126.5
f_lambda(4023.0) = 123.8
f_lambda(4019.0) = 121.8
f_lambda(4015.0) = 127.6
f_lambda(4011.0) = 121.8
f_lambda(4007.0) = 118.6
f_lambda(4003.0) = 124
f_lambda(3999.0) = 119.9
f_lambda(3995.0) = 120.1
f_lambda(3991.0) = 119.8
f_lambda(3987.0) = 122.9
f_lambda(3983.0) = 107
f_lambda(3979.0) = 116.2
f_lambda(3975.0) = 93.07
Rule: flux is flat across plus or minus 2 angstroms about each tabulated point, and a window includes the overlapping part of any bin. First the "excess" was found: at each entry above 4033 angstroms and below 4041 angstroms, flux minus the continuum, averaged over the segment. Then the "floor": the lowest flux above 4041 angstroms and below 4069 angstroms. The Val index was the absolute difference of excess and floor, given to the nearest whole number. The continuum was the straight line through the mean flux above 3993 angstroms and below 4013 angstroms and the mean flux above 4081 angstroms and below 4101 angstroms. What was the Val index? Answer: 98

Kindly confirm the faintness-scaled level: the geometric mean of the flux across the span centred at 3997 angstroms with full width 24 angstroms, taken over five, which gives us 24.2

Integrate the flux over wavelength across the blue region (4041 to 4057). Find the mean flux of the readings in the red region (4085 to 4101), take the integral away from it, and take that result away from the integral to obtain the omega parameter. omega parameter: 3627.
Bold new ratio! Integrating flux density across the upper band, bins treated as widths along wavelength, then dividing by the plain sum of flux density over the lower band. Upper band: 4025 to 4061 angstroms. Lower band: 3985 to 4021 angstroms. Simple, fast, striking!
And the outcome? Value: 3.94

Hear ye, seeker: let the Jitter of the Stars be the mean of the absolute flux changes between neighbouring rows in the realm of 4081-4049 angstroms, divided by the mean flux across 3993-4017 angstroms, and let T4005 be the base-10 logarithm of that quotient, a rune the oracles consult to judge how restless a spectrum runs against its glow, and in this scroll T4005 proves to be -1.37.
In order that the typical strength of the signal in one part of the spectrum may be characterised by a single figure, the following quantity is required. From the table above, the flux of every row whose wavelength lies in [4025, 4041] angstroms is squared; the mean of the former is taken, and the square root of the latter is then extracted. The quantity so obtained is 123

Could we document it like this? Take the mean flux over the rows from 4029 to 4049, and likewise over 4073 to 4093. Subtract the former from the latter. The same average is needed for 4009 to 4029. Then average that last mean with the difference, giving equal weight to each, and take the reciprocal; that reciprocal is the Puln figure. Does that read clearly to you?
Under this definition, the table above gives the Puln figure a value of 0.0152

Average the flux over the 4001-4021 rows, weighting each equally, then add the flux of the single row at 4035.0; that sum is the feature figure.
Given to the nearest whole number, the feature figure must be 243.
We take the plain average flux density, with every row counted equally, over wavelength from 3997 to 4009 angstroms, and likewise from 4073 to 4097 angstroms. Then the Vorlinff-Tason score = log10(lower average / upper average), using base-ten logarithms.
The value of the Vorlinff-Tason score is -0.011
